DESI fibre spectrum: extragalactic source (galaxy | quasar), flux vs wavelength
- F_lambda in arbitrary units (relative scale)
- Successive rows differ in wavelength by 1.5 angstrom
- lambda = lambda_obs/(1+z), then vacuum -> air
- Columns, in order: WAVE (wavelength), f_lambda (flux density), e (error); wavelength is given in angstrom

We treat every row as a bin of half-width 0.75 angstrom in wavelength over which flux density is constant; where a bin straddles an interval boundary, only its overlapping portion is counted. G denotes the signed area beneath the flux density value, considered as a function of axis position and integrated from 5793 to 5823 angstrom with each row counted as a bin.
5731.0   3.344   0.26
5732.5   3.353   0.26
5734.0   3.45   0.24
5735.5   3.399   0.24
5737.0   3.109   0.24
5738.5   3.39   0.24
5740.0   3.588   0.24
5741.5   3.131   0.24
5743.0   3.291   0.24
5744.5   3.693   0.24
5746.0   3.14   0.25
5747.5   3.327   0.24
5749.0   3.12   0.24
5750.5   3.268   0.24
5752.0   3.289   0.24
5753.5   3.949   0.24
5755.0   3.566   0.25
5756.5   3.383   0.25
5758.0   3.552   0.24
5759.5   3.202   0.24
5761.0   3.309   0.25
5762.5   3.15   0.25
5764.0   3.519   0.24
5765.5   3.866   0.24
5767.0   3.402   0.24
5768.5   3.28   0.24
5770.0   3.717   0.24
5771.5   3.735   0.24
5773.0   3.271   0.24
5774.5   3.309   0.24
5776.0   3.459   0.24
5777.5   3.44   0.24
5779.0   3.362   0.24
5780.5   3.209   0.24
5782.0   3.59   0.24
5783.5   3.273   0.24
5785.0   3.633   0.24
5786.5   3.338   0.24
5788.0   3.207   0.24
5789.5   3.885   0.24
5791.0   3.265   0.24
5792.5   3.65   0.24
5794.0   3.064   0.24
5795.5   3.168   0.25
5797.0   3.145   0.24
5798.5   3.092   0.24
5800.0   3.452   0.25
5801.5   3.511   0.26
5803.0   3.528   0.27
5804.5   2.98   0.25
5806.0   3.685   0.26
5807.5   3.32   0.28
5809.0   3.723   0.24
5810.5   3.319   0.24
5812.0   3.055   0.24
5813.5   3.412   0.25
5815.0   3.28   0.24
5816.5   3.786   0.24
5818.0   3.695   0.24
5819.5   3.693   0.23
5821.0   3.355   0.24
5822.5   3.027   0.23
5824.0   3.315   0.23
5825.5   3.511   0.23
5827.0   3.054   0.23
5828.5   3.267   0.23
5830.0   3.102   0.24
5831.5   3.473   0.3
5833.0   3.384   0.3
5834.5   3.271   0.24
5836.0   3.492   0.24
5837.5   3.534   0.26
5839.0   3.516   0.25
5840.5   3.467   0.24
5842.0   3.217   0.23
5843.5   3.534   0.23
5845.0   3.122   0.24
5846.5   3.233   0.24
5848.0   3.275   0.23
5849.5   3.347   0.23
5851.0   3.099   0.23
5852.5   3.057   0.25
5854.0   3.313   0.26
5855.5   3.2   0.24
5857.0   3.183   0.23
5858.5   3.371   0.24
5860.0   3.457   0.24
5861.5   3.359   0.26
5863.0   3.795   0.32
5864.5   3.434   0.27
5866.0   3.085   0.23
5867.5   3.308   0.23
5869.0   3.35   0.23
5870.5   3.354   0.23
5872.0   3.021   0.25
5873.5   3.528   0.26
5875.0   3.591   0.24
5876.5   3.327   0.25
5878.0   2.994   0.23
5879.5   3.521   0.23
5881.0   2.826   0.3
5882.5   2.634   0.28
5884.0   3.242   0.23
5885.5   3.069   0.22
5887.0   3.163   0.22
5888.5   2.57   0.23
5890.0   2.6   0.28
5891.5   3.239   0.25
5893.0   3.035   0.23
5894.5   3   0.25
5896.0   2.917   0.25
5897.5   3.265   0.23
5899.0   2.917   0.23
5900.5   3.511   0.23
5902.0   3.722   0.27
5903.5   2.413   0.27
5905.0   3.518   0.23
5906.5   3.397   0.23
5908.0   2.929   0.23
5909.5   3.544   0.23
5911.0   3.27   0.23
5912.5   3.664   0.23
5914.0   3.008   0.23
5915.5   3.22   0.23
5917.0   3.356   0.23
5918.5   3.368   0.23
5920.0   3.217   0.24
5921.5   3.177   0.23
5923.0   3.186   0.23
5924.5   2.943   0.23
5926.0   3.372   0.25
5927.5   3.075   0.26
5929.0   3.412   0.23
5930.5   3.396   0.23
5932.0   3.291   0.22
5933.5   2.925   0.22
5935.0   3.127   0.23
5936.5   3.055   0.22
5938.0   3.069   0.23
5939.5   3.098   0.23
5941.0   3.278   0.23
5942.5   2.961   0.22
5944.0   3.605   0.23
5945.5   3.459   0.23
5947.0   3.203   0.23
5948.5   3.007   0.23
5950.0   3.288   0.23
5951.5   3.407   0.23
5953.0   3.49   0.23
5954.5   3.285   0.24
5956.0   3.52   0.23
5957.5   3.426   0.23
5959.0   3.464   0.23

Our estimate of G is 101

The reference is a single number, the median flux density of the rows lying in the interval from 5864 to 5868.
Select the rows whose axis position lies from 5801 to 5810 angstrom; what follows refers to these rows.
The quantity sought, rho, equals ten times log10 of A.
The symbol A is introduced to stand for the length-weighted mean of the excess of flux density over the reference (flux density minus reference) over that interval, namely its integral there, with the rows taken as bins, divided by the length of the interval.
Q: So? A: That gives -8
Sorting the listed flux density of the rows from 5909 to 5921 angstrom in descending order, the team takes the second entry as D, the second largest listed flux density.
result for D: 3.544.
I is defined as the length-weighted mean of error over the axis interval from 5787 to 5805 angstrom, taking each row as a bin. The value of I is 0.2465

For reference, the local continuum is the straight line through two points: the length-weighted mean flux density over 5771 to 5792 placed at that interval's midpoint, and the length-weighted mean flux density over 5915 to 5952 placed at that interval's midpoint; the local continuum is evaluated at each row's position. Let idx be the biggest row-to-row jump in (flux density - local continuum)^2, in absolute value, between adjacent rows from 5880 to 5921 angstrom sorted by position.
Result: 0.65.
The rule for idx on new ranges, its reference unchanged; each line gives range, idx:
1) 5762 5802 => 0.20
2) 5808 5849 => 0.16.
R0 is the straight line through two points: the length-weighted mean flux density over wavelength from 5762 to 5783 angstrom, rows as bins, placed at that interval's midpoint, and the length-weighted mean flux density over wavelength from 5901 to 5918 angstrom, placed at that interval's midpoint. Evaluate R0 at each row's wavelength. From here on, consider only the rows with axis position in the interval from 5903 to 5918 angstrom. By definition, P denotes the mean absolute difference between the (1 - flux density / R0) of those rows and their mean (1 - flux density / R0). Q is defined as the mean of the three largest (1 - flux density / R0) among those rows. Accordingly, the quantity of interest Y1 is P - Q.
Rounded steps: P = 0.08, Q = 0.15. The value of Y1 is -0.07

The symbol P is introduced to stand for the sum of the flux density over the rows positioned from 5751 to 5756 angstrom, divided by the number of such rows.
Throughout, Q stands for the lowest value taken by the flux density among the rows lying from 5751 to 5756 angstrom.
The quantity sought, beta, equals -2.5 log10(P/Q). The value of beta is -0.098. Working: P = 3.60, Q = 3.289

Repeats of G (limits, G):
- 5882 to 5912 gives 93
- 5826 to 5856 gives 99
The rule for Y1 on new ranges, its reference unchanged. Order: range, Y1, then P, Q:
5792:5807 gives -0.04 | 0.07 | 0.11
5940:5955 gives -0.01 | 0.05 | 0.06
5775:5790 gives -0.01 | 0.05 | 0.06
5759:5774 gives -0.01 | 0.06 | 0.07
